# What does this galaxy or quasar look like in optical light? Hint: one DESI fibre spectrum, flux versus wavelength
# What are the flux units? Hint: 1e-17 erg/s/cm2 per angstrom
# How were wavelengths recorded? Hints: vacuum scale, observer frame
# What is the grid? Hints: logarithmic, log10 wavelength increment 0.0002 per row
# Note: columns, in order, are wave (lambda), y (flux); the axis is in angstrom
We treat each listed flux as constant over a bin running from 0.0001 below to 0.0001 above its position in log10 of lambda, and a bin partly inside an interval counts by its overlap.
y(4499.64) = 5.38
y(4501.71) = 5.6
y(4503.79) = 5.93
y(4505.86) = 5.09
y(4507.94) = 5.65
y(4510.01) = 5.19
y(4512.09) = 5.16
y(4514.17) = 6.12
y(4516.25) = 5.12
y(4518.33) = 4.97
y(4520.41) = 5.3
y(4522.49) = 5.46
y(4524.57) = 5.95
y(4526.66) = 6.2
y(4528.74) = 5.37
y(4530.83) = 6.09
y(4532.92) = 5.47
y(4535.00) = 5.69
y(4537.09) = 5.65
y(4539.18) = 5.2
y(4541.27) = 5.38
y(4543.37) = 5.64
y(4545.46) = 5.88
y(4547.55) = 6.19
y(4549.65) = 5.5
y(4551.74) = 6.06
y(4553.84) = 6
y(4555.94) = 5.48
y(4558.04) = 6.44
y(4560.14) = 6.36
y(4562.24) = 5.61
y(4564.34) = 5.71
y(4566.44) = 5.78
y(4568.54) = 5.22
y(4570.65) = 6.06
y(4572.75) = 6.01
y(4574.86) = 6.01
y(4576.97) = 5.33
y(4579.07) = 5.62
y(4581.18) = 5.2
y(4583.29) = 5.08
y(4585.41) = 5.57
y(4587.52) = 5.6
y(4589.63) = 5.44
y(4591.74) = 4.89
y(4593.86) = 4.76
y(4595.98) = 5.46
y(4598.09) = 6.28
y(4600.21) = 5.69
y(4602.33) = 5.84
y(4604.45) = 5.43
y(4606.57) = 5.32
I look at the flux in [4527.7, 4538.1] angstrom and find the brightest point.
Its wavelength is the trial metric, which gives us 4530.83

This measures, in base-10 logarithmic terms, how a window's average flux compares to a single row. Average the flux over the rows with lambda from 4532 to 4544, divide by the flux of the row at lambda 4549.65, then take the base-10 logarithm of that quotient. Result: 0.000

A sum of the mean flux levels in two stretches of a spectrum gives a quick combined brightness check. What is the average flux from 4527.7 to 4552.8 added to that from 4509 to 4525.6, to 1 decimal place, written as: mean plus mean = 11.1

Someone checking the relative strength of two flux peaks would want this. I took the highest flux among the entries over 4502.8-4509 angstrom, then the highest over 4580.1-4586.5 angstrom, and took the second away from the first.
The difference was 0.4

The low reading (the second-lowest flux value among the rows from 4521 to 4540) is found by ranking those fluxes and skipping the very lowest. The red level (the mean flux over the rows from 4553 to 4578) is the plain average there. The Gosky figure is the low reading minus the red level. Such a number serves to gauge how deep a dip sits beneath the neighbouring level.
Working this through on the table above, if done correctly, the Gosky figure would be -0.46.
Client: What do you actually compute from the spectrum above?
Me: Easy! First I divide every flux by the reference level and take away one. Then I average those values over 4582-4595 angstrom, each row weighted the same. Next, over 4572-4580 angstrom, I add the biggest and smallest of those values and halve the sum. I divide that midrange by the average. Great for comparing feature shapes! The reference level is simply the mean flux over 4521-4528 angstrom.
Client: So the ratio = 0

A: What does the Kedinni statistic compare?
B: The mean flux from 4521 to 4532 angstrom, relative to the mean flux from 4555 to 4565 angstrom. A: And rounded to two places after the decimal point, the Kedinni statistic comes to 0.98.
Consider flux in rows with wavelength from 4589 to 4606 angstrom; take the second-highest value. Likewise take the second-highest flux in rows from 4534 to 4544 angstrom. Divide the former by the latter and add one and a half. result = 2.53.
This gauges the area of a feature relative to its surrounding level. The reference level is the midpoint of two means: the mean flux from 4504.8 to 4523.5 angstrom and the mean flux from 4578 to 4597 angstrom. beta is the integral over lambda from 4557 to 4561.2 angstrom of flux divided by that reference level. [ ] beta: 5.1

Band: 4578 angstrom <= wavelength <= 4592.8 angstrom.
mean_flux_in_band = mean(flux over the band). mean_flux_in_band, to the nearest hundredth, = 5.34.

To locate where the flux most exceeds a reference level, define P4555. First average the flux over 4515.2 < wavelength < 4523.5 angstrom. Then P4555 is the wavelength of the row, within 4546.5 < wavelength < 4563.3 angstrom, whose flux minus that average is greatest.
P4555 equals 4558.04 angstrom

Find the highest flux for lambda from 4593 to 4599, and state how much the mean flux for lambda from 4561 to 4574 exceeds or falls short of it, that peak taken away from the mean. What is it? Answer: -0.5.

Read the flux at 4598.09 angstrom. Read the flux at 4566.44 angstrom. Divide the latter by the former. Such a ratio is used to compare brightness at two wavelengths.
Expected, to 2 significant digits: 0.92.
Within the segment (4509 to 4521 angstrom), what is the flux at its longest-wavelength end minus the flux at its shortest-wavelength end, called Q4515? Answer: 0.11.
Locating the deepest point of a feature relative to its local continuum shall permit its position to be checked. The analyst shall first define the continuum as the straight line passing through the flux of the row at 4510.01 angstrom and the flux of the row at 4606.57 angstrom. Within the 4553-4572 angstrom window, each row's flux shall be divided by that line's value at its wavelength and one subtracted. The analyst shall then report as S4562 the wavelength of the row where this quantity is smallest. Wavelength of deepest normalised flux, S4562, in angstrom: 4568.54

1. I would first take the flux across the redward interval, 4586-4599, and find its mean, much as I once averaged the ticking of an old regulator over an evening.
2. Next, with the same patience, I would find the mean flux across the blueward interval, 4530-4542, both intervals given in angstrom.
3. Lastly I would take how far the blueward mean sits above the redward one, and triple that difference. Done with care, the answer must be 0.5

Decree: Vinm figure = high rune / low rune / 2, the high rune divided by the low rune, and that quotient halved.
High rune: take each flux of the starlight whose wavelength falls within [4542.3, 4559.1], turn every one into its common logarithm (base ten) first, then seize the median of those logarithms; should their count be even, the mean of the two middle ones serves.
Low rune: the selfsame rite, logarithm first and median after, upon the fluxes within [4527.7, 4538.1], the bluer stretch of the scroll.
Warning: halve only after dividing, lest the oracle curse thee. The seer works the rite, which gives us 0.51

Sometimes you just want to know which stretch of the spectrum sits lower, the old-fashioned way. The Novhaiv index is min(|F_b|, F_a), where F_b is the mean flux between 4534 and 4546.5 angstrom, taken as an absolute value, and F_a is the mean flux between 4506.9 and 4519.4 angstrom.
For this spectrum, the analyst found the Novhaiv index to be 5.37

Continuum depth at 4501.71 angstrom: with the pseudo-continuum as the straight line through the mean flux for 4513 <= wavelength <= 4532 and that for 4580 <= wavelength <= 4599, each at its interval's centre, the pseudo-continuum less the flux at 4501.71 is 0.1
